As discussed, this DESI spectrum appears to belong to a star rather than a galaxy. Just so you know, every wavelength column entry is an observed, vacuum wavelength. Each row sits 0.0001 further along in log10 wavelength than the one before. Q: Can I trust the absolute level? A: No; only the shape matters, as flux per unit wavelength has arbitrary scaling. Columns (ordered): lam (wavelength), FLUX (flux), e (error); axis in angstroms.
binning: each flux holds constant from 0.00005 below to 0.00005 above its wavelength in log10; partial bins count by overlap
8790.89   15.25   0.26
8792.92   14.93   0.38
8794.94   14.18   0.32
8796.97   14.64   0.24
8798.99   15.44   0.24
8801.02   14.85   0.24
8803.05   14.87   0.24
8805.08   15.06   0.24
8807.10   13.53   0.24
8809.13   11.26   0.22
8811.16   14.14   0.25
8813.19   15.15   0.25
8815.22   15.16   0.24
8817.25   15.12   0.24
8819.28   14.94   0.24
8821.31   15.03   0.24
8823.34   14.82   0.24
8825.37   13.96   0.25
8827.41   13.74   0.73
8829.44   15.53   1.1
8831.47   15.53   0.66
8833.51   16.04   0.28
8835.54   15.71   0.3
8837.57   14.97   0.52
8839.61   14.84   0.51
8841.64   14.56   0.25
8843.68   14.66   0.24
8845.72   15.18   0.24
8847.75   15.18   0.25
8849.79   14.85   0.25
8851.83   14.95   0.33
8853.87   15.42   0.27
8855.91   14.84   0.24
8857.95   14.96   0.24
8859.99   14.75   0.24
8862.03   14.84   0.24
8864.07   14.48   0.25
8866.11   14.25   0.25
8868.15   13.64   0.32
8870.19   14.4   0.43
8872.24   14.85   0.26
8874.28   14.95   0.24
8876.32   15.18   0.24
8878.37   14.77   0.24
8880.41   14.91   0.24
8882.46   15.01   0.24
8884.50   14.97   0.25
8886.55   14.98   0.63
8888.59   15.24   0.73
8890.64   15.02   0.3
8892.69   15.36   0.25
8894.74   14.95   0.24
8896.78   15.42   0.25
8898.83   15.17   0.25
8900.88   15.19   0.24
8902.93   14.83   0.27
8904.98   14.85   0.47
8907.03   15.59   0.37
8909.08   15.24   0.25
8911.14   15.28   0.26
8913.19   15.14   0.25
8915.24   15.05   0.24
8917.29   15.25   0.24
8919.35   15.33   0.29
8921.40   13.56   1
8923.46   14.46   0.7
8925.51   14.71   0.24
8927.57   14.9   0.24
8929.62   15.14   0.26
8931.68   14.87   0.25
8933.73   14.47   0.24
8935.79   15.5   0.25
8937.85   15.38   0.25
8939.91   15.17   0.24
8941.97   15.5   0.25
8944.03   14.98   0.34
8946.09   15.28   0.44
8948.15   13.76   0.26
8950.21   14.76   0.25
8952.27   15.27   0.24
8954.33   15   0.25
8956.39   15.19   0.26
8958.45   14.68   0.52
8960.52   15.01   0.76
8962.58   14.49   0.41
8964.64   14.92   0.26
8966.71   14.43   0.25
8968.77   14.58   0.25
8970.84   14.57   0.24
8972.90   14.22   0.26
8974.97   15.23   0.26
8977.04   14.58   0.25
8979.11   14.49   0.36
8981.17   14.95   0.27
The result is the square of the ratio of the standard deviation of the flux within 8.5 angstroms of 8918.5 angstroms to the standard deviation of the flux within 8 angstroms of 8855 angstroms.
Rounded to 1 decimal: 7.4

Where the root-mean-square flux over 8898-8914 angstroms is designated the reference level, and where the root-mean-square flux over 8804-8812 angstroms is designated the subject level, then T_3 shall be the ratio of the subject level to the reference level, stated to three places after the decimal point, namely 0.895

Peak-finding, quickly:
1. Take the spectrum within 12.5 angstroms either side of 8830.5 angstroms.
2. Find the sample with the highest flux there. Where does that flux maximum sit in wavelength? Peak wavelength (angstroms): 8833.51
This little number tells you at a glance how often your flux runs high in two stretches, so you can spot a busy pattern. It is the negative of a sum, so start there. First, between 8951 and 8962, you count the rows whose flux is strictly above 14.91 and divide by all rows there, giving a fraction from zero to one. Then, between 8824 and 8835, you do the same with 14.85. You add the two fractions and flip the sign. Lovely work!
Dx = -1.4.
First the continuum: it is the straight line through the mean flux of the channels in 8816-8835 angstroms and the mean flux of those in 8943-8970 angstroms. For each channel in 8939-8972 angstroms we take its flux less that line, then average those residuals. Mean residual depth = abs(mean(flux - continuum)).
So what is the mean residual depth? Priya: 0.05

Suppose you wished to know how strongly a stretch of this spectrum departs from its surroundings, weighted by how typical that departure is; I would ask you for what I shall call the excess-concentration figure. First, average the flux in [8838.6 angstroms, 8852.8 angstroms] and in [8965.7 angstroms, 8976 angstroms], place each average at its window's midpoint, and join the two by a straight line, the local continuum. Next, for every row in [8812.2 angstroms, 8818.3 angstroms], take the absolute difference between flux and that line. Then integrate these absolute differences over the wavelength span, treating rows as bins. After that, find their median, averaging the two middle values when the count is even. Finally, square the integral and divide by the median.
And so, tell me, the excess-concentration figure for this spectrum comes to 6.8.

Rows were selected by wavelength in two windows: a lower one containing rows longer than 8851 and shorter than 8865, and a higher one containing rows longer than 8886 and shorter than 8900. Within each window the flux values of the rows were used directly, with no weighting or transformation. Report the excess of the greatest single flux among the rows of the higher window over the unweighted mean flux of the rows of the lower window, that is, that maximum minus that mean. 0.53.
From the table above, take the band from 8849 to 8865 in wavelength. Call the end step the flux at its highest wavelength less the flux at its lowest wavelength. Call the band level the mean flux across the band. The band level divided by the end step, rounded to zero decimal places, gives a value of -40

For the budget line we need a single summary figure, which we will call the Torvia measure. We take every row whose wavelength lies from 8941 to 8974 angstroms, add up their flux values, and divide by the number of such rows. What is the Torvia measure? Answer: 14.8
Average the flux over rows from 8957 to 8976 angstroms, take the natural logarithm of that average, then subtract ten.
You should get -7.31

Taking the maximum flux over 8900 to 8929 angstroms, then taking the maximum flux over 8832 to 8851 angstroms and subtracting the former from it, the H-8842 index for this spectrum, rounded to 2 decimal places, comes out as 0.45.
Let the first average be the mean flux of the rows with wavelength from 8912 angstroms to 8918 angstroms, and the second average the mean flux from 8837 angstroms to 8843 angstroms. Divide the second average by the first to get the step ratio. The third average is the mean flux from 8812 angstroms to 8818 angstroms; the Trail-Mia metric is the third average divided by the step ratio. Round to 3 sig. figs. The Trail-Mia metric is 15.5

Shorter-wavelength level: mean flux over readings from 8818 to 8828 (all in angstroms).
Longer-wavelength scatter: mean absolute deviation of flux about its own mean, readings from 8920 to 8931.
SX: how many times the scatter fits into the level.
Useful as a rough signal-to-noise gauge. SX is 33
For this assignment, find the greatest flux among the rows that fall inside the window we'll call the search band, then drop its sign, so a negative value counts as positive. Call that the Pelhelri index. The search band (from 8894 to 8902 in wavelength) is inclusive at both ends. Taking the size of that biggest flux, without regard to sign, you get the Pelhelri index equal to 15.4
